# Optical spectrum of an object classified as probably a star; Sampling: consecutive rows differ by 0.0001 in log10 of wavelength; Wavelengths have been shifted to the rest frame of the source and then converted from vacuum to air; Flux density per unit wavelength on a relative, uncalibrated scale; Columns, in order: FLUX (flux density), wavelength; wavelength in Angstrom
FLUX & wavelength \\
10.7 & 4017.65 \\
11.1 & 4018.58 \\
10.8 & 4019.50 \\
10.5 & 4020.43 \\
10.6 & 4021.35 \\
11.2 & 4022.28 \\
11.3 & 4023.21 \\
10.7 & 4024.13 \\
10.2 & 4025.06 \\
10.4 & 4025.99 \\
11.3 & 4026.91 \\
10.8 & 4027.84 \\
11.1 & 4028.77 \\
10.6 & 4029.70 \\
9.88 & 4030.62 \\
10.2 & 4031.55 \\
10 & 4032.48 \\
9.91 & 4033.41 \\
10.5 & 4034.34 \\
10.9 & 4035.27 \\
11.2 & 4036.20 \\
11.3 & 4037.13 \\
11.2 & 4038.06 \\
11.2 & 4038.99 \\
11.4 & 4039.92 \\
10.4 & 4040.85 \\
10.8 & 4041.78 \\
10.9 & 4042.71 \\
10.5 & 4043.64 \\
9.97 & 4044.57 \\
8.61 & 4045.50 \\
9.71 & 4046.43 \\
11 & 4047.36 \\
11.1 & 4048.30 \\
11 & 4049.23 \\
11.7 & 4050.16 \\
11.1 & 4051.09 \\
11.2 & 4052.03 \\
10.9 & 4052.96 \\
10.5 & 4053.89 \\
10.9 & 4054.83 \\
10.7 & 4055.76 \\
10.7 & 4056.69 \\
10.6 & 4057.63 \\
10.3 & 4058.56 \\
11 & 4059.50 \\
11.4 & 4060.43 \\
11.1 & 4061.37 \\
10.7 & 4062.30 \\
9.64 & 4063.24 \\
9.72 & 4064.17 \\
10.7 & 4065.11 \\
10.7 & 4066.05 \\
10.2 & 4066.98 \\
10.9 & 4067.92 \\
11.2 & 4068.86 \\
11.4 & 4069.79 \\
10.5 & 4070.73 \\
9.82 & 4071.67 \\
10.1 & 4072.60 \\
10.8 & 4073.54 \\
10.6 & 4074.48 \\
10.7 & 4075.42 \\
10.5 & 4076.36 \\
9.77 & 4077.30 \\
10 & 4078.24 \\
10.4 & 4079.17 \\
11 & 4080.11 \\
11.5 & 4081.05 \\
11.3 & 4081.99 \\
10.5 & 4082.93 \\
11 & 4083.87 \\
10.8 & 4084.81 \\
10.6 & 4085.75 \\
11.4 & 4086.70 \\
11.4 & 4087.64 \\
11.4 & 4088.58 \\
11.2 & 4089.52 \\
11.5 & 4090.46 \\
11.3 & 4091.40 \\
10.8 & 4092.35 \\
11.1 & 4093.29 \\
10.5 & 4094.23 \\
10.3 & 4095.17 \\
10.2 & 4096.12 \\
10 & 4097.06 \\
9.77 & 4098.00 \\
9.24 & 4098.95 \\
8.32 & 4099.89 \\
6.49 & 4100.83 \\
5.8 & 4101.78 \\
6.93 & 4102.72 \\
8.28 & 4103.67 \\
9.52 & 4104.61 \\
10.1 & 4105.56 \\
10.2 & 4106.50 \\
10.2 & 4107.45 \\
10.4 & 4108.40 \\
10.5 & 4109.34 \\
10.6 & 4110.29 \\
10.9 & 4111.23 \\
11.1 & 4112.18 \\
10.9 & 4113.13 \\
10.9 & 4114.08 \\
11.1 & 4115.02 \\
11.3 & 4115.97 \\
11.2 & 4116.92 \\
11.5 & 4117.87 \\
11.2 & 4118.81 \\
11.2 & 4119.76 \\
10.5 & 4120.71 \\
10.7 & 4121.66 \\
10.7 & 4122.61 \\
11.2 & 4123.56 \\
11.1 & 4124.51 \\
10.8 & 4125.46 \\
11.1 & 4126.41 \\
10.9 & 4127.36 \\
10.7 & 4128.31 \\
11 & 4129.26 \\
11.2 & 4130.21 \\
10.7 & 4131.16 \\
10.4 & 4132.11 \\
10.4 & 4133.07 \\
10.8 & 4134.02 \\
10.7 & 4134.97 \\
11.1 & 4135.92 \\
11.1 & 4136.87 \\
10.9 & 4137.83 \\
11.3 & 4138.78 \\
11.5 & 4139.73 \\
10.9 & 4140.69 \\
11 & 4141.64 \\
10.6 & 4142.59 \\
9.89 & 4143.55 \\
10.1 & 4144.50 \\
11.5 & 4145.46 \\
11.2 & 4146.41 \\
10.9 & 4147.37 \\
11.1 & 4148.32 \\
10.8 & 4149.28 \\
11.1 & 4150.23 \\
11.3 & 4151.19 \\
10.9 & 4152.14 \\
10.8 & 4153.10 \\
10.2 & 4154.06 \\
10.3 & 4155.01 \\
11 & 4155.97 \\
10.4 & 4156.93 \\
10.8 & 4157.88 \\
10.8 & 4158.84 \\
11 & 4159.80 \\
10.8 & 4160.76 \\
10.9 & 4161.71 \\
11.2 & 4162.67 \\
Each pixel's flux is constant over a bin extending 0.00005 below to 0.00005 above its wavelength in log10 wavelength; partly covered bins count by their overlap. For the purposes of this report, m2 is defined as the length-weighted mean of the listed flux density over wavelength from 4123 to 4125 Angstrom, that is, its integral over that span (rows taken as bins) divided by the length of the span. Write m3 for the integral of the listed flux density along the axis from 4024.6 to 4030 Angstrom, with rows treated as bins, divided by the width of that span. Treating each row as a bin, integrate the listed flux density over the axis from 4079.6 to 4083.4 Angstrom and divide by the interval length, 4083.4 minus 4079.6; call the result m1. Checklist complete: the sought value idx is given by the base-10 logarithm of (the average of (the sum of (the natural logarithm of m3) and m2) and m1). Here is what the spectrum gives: 1.09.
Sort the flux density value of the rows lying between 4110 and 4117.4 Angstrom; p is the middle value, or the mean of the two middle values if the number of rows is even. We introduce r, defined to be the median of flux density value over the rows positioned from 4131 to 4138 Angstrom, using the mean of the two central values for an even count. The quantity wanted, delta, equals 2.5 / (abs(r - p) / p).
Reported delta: 110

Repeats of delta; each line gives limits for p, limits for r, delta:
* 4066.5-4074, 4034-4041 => 48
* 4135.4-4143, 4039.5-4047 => 46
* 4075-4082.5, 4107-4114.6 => 177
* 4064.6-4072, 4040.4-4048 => 107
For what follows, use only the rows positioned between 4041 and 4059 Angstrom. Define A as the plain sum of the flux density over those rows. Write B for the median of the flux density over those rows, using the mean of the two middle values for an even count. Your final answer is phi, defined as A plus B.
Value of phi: 213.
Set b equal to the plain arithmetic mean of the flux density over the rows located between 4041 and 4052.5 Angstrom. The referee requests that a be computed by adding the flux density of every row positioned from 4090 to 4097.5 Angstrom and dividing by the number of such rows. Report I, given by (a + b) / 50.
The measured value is 0.427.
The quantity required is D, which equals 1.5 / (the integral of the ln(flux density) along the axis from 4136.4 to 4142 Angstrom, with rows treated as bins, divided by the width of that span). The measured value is 0.623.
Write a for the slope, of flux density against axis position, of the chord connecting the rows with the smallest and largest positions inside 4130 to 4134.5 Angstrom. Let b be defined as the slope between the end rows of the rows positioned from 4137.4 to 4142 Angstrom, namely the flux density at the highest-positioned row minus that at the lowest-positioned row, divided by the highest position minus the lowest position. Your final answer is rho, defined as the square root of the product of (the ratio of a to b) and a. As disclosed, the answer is 0.6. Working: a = -0.1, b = 0.03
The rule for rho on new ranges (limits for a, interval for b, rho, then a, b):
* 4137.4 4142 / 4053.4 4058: 0.2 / 0.0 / 0.03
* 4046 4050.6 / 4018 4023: 3.2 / 0.5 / 0.03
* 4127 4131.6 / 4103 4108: 0.1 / -0.1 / 0.51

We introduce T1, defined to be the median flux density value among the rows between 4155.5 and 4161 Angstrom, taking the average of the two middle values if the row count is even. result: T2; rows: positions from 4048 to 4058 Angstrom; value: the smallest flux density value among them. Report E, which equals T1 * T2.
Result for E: 113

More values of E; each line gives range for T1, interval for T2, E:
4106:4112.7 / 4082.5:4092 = 110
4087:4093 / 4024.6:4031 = 112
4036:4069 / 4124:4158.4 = 108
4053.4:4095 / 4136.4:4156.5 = 106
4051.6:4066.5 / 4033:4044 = 106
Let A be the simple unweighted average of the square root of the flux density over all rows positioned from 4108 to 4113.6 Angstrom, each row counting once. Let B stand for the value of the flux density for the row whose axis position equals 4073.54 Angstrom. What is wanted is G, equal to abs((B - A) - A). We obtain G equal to 4.2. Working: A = 3.28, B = 10.8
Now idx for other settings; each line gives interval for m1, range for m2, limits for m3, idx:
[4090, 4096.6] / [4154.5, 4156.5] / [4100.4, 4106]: 1.07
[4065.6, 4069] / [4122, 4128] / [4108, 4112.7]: 1.08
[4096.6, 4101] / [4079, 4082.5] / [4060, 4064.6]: 1.05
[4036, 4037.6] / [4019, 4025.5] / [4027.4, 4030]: 1.09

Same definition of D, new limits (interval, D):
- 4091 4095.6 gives 0.631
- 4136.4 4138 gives 0.628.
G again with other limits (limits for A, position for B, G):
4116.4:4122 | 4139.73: 4.9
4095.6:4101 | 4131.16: 4.7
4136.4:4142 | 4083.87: 4.3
